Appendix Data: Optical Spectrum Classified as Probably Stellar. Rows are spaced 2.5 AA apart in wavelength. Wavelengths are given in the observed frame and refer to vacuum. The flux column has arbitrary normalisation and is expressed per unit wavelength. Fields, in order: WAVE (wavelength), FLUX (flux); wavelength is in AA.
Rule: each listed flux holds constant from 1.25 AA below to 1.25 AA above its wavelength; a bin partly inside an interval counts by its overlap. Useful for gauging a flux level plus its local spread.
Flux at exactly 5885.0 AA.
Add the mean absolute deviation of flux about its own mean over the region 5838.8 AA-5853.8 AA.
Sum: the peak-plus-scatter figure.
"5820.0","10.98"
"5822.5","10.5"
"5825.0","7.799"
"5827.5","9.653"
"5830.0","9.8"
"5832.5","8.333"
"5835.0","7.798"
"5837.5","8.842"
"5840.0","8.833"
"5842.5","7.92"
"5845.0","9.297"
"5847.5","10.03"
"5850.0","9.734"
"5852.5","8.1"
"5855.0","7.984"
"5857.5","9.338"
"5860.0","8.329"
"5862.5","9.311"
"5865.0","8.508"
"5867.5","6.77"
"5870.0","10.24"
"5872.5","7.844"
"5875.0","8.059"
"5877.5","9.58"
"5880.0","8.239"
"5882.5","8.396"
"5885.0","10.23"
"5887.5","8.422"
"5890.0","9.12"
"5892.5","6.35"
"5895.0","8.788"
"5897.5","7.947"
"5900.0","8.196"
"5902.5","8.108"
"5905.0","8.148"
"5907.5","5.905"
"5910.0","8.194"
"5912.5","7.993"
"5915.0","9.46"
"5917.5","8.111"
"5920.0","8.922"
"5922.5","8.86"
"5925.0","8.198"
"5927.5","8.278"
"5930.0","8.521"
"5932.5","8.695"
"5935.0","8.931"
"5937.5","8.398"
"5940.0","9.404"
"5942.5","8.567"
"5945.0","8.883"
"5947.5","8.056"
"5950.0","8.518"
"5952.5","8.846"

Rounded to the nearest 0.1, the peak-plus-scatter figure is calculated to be 10.9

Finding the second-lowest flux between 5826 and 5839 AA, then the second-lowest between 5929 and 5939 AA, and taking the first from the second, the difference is 0.2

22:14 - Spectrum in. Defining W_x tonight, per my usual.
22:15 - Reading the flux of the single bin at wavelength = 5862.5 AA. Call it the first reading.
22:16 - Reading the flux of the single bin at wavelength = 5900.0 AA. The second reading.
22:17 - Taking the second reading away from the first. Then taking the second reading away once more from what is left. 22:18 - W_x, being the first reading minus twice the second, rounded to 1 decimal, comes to -7.1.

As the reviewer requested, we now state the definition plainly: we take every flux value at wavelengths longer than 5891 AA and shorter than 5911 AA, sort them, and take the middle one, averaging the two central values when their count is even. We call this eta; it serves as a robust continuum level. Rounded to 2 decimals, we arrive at 8.13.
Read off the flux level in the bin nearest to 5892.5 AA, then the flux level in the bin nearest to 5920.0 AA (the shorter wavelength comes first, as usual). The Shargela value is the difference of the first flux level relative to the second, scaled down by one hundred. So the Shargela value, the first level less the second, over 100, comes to -0.026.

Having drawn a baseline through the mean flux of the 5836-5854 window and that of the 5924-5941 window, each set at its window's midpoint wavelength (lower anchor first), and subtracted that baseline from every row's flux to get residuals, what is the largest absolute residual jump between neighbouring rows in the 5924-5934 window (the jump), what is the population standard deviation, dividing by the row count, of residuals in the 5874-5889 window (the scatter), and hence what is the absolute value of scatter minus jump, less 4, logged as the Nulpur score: -3.5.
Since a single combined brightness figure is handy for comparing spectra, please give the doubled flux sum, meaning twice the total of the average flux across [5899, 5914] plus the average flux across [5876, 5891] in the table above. 33.5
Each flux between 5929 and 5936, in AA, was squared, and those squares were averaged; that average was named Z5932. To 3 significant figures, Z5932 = 76.0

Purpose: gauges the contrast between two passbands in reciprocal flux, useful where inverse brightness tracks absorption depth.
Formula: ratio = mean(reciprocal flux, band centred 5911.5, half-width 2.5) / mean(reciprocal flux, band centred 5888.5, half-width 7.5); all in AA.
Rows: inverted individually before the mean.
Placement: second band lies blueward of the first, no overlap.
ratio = 1.03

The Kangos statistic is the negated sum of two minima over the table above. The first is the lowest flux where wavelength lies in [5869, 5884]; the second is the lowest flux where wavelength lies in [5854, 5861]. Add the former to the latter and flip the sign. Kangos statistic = -15.83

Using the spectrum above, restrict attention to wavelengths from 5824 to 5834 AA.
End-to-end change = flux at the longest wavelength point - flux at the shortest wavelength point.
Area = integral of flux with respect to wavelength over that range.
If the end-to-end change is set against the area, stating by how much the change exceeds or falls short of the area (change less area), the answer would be -88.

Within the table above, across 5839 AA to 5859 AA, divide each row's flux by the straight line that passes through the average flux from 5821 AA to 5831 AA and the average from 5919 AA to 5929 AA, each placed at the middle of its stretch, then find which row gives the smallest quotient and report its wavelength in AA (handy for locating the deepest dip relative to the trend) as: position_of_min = 5842.5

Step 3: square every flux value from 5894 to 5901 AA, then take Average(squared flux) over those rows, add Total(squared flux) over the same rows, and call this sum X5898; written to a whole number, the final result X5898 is 277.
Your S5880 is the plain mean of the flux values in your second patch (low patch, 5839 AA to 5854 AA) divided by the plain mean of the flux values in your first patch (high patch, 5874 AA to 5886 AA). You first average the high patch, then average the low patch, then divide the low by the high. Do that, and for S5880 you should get 1.01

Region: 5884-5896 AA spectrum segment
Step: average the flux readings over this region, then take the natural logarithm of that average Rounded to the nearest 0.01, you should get 2.15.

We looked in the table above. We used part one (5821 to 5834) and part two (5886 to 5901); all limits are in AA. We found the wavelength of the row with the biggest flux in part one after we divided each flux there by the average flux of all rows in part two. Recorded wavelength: 5822.5 AA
